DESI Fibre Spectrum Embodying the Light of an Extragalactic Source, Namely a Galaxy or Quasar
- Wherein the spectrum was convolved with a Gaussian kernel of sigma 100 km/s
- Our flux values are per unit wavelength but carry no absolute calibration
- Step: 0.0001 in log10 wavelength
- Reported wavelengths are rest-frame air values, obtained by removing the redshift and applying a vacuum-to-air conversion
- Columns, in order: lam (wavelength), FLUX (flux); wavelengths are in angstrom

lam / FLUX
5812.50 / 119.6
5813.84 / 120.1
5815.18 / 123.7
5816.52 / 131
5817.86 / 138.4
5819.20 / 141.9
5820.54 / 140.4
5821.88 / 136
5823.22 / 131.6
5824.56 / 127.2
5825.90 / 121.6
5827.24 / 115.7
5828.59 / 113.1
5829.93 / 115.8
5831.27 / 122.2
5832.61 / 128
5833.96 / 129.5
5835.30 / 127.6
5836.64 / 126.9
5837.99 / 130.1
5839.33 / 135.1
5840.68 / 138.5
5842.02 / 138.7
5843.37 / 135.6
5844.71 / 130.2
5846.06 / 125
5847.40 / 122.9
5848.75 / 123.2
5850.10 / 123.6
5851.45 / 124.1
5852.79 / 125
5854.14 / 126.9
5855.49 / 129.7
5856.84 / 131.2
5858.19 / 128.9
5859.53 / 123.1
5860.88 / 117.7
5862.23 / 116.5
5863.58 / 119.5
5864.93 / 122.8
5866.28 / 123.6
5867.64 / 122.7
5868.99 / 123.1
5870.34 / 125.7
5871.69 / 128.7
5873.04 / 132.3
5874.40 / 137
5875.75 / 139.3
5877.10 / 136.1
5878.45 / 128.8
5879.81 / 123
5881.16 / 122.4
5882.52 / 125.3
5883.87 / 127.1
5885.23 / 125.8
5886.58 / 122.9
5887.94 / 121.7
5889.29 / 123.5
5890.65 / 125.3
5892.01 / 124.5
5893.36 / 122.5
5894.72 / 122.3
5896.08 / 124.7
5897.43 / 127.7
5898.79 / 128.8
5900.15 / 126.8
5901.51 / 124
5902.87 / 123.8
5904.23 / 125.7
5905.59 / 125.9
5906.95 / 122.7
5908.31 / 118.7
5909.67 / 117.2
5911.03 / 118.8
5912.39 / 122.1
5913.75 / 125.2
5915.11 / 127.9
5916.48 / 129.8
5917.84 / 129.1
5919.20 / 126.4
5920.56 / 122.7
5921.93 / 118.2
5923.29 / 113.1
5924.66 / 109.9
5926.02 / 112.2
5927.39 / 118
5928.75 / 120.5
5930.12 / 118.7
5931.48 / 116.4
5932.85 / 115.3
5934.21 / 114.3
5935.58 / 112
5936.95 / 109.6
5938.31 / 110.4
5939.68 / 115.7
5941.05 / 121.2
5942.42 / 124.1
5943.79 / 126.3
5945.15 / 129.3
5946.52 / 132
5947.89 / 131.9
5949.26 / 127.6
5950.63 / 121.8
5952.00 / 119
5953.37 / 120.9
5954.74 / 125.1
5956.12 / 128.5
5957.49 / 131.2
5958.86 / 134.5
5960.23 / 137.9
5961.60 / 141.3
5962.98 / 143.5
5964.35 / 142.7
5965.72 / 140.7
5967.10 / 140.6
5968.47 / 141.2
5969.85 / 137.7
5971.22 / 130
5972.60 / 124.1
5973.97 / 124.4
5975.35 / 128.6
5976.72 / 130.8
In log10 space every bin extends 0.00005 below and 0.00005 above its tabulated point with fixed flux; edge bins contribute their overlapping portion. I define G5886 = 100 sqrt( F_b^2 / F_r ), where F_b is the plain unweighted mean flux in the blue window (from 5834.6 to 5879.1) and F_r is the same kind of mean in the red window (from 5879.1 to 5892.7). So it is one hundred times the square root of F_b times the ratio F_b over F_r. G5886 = 1148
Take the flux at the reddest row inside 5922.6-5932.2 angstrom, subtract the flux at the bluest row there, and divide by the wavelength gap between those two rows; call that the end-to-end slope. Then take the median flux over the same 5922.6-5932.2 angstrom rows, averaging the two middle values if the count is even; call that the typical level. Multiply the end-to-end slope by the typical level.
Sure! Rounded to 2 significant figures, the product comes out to 47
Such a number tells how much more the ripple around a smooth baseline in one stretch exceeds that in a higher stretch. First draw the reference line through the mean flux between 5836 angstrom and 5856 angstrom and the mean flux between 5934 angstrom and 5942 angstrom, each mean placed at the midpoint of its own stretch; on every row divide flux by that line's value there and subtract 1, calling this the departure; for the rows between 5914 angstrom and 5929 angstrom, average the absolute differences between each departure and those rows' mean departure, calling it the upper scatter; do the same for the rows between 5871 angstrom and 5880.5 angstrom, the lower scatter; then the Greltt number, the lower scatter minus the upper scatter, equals -0.010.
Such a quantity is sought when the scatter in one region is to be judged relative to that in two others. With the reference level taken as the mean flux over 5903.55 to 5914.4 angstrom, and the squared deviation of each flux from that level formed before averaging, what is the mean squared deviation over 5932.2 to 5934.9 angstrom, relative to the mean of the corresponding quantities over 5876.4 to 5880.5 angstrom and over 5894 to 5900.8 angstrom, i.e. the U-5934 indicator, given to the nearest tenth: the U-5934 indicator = 1.0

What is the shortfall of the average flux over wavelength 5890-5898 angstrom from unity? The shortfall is -124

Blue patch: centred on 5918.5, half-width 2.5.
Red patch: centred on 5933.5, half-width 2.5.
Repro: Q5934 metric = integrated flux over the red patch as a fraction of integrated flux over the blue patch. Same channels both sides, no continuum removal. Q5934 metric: 0.90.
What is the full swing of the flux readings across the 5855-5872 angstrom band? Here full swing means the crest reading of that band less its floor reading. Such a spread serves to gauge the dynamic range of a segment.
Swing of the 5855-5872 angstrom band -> 15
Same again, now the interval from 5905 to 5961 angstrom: 28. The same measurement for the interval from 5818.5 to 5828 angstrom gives 26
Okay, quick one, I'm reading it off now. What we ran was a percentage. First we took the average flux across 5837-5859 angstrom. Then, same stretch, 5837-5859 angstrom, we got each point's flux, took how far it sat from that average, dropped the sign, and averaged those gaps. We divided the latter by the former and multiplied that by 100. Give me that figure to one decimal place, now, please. 3.4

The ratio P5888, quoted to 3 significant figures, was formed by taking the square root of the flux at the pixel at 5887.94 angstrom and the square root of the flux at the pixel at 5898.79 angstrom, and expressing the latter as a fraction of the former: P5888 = 1.03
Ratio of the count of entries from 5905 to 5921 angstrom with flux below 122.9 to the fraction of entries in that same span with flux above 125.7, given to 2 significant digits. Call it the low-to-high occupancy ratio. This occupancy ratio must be 14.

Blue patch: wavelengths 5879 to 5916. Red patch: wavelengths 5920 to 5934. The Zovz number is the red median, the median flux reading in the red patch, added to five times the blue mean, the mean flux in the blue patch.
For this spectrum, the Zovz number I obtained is 737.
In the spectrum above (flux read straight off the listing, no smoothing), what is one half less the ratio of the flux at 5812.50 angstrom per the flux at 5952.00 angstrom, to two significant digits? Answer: -0.51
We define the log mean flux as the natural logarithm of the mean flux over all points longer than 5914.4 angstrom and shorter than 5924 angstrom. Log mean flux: 4.82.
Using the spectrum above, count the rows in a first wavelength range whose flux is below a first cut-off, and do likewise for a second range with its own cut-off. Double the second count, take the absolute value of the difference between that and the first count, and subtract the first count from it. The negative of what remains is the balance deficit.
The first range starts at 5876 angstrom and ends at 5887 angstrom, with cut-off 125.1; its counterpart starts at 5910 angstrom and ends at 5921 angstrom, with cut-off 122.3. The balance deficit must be 2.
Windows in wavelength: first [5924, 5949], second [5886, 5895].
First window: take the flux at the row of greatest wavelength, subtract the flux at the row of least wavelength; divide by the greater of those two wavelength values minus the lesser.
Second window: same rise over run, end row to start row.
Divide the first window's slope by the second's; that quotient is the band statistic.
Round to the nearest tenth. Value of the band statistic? -12.8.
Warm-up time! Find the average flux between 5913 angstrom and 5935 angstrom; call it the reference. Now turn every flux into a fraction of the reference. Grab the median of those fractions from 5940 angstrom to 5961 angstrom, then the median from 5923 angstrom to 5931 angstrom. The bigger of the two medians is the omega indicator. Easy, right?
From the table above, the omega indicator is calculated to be 1.06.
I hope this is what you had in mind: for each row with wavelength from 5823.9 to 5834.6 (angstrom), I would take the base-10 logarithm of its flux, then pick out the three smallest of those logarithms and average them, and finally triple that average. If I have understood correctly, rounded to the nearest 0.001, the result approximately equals 6.181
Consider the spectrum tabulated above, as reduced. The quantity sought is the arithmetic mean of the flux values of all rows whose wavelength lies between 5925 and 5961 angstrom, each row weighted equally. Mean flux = 122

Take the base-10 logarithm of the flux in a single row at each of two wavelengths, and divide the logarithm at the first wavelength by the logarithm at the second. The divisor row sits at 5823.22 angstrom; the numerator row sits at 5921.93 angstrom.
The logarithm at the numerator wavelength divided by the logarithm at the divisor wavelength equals 0.978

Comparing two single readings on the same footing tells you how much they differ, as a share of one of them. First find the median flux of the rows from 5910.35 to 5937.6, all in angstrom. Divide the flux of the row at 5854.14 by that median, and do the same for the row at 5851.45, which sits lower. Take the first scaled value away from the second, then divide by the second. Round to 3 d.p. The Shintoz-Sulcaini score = -0.023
